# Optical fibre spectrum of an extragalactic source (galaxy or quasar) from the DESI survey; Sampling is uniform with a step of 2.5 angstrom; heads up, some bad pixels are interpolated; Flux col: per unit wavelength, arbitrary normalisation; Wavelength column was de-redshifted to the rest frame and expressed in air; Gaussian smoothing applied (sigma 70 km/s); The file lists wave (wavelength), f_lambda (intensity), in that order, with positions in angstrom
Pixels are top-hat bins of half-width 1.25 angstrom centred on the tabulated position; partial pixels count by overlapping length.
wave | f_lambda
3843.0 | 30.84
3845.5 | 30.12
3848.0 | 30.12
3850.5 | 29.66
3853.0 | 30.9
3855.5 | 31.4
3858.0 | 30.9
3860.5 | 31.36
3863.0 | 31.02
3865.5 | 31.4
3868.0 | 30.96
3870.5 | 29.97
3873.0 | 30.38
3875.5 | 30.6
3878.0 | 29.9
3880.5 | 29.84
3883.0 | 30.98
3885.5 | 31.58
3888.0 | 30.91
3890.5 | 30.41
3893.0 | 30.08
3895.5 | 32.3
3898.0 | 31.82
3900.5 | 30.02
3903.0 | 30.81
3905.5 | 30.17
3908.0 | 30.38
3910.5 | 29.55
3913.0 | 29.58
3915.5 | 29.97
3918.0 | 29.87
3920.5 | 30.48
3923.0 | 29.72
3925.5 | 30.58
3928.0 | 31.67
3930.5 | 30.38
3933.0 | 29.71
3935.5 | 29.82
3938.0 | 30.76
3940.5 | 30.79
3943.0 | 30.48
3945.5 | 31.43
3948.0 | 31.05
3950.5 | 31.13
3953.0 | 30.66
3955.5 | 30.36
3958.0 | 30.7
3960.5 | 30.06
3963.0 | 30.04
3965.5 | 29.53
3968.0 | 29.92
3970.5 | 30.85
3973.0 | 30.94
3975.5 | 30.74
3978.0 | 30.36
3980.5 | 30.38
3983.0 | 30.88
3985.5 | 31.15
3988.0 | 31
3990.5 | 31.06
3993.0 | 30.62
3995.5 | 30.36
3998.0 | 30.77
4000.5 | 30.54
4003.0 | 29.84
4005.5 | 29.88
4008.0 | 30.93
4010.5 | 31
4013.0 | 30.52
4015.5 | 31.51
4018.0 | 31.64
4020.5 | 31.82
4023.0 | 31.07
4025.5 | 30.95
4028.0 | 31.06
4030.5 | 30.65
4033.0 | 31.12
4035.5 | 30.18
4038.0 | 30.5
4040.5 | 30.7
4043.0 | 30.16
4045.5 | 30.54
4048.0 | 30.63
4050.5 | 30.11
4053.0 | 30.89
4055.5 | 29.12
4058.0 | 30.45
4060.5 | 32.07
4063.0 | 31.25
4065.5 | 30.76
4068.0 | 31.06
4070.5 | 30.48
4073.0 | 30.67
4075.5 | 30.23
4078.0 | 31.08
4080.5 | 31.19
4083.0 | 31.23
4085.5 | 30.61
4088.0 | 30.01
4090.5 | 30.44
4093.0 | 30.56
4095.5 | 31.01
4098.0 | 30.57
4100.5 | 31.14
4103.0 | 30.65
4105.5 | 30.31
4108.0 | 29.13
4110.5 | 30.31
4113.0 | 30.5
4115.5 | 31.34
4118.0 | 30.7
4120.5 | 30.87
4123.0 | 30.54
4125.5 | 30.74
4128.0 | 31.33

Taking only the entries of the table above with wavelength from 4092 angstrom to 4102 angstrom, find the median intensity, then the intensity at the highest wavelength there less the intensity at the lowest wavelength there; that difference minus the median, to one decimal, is -30.2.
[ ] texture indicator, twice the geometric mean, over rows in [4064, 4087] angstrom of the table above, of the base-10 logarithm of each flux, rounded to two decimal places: 2.98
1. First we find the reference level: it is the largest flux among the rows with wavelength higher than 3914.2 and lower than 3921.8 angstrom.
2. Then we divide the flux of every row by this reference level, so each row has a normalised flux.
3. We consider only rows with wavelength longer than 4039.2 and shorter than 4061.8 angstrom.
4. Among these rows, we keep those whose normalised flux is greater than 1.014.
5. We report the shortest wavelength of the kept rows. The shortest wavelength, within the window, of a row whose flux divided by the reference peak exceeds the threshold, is 4060.5 angstrom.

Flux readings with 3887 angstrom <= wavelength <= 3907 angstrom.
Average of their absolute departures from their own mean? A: 0.65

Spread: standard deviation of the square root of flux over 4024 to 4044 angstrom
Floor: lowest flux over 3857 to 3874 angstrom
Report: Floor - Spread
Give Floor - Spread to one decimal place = 29.9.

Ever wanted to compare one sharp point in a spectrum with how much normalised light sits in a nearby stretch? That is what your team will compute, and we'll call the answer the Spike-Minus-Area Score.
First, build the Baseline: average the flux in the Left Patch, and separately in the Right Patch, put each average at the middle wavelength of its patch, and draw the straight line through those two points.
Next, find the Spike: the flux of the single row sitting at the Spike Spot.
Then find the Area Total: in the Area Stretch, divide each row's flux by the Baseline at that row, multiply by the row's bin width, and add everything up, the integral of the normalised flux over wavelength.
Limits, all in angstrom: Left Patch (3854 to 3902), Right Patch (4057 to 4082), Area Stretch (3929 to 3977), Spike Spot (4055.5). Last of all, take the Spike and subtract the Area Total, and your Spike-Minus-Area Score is -18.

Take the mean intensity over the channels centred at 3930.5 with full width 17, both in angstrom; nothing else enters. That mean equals 30.4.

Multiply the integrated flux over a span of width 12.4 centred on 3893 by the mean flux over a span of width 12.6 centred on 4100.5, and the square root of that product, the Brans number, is 109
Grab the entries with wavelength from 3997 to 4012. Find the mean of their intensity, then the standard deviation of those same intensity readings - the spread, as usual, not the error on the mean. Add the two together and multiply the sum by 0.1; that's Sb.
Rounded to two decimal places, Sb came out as 3.10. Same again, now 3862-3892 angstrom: 3.12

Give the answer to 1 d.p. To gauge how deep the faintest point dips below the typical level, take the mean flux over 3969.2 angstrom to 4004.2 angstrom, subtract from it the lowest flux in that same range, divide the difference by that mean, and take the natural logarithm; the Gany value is -3.6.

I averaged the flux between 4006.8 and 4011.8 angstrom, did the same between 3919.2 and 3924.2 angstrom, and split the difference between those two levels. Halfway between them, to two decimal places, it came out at 30.53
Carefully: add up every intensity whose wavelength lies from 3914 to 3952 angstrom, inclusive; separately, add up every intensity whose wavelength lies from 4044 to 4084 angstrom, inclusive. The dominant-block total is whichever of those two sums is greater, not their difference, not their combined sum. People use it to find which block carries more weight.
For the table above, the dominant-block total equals 492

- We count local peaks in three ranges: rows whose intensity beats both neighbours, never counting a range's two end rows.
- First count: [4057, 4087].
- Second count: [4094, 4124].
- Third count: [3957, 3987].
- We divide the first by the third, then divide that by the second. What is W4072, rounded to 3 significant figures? 1.33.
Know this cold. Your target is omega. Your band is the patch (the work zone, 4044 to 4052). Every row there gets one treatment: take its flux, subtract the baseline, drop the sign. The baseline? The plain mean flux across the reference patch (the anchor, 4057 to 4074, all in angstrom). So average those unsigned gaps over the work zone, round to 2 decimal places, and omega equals 0.54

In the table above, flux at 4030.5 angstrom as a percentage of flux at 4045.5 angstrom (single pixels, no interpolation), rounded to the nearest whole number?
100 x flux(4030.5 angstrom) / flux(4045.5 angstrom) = 100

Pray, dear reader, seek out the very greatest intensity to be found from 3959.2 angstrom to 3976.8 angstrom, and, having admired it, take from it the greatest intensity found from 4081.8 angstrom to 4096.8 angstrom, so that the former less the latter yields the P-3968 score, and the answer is -0.29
